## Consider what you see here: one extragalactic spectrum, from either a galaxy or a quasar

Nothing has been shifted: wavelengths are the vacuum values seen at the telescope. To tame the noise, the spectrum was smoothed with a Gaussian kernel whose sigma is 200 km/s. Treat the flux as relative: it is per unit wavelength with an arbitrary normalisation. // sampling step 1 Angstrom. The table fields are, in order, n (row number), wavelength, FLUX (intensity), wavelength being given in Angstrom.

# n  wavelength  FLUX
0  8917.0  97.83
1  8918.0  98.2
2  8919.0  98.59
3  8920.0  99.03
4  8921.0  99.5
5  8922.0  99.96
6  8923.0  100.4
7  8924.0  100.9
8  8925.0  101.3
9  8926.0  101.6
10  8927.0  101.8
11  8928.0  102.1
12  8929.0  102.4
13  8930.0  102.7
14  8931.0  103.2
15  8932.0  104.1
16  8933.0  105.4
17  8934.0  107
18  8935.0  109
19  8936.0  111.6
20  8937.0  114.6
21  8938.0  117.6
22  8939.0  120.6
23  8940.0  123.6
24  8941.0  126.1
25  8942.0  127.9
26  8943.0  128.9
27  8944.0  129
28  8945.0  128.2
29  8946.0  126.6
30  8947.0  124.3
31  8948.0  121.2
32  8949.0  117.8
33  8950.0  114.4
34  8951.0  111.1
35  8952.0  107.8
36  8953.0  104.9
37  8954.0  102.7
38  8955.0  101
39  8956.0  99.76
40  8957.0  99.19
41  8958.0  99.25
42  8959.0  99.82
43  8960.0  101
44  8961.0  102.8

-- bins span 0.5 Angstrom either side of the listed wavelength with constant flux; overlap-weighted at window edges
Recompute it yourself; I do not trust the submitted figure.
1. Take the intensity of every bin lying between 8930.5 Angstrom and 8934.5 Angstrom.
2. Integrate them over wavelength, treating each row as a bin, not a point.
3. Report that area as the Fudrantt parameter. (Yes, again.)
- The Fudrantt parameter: 420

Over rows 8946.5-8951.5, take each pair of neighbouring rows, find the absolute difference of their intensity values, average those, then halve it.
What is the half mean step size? 1.65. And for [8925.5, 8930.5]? 0.14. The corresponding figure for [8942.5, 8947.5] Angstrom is 0.60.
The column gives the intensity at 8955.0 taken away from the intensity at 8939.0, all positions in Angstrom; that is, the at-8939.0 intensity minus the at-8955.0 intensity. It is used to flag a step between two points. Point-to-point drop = 20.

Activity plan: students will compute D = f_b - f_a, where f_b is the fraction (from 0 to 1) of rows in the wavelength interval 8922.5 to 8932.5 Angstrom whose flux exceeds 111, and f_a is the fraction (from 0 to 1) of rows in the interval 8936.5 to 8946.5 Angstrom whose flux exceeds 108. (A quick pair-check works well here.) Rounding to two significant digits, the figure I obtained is -1.0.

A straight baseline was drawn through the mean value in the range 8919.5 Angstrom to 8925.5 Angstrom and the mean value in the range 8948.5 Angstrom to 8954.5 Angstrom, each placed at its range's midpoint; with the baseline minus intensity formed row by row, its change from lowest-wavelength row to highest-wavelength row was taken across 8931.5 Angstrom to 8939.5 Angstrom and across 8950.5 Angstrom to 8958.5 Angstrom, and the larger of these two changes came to 14.2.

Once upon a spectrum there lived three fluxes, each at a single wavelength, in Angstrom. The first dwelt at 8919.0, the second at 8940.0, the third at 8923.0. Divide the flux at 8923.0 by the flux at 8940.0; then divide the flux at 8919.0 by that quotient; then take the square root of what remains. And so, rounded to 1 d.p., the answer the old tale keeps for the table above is 11.0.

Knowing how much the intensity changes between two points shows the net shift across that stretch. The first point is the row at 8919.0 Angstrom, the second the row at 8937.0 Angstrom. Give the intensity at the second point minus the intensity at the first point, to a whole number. 16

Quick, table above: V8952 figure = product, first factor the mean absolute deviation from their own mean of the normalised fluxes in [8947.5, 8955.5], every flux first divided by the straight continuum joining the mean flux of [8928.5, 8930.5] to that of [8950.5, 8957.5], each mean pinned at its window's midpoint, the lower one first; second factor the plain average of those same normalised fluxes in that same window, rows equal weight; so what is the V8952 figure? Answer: 0.063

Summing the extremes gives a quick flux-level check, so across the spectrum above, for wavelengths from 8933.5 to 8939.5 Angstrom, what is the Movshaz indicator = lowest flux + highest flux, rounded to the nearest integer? 228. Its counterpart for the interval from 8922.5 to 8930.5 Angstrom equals 203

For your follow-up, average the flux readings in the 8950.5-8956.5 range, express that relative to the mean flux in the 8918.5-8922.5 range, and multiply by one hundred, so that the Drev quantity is 105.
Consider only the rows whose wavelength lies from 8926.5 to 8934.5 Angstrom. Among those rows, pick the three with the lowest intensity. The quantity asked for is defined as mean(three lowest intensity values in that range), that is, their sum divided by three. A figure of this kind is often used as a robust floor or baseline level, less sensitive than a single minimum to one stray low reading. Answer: 102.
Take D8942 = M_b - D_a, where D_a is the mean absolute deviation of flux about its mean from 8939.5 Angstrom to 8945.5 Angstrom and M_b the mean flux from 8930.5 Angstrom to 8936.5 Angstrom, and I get 105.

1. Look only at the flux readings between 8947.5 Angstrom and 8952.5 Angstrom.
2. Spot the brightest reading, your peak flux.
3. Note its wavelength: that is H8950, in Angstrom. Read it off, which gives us 8948.0 Angstrom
